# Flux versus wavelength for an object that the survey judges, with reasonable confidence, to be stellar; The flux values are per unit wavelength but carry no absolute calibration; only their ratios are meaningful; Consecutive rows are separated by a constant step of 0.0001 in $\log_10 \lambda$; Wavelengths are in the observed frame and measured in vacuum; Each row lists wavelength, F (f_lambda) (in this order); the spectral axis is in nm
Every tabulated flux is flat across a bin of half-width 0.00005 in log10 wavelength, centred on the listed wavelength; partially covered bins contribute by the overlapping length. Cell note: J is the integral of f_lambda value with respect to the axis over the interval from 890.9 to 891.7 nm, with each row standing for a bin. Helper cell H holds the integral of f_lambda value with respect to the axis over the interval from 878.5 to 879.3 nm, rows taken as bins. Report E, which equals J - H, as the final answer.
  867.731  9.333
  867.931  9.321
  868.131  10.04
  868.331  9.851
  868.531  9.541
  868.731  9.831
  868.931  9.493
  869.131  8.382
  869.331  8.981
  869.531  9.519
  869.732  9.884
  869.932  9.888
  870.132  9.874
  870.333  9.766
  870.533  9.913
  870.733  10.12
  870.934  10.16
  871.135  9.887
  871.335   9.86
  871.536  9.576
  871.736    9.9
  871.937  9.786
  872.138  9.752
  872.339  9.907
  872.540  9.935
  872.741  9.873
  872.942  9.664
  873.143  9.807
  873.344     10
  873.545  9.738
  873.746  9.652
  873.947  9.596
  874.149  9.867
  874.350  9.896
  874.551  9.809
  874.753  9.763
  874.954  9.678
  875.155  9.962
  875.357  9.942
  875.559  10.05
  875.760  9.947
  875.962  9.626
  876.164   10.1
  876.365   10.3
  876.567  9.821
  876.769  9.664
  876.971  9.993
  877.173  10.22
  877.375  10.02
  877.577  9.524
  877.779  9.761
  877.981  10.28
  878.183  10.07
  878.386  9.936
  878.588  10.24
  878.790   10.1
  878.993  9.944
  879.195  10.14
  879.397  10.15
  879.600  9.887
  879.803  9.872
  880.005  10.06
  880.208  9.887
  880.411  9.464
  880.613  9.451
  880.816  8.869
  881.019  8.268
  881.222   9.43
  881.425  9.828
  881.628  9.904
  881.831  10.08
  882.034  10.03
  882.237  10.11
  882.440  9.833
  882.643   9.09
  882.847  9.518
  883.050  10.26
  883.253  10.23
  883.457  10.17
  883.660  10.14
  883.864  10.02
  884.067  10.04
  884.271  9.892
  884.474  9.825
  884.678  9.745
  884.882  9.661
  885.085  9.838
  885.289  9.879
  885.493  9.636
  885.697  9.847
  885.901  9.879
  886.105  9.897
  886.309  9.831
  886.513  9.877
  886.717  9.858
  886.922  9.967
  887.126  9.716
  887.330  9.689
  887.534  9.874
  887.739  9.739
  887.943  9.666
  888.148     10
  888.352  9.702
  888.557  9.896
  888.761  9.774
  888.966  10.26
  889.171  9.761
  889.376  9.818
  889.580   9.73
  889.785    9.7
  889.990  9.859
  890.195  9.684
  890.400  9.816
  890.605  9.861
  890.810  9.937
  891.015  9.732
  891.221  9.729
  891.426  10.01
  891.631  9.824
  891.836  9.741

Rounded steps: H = 8.09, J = 7.86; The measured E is -0.23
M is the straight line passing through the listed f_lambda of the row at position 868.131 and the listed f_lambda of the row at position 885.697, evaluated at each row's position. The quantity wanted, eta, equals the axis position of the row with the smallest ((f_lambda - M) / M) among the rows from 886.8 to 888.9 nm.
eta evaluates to 887.943 nm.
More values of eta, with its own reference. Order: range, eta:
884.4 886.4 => 885.493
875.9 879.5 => 877.577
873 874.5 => 873.947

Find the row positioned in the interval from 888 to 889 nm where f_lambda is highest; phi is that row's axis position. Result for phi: 888.966 nm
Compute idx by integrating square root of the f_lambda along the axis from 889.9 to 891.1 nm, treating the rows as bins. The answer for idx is 3.76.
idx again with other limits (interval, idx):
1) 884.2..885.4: 3.76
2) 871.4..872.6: 3.76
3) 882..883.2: 3.76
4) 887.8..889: 3.77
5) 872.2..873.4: 3.77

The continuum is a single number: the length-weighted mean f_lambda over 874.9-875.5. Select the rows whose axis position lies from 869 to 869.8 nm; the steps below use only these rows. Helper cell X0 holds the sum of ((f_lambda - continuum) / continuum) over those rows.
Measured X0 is -0.279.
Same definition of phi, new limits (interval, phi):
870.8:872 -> 870.934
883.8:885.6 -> 884.067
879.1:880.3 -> 879.397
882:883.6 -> 883.050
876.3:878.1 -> 876.365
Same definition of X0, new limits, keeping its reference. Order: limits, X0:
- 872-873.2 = -0.036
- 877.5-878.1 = -0.008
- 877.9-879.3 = 0.156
